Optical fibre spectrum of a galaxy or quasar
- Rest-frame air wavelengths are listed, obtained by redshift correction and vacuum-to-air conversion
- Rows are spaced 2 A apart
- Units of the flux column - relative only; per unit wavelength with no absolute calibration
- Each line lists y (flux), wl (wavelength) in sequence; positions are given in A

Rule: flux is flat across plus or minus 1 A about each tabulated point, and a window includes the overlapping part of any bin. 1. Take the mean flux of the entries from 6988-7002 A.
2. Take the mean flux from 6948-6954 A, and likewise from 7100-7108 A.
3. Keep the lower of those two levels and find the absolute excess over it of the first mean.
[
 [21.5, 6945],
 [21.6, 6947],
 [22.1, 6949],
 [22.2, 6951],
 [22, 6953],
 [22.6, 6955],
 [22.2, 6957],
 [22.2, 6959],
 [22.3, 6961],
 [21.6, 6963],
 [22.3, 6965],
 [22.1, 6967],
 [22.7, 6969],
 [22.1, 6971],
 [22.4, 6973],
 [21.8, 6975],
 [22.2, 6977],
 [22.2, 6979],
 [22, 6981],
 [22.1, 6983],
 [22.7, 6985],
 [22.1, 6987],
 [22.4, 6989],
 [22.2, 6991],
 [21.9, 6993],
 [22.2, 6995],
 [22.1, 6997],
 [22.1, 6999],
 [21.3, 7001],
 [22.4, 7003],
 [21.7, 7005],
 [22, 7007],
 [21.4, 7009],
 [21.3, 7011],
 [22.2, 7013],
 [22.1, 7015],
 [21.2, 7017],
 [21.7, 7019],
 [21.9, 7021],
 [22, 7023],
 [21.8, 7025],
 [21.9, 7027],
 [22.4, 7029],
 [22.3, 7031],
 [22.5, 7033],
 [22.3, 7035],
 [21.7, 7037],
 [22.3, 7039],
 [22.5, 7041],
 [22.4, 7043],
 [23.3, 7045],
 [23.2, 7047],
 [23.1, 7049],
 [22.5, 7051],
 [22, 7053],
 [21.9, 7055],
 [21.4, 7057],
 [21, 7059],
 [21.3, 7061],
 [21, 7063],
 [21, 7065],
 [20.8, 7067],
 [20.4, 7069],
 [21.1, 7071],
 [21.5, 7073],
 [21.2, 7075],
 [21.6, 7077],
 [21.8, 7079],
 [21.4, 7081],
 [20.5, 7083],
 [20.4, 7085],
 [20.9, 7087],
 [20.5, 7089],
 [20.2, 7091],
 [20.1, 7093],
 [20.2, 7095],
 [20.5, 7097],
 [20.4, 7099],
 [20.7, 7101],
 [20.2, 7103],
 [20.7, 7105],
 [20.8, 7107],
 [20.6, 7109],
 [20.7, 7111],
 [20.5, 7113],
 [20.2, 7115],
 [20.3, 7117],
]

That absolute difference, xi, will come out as 1.4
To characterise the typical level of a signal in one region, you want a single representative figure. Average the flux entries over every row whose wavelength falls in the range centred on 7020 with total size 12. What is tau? 21.8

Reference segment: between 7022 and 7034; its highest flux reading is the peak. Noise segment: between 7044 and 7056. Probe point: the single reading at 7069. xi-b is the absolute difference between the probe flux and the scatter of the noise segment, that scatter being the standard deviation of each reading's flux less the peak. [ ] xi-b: 19.8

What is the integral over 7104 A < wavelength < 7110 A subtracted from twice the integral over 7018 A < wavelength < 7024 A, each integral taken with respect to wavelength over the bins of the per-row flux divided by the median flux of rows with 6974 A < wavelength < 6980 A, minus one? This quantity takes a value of 0.23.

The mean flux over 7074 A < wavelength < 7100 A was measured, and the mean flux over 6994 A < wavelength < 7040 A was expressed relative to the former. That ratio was 1.06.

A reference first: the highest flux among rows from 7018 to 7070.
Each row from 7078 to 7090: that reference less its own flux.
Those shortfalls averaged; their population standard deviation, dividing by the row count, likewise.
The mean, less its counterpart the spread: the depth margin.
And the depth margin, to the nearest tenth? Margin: 1.9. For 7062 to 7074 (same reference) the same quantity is 2.0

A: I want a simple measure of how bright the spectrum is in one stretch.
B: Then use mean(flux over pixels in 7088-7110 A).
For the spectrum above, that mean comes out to 20.4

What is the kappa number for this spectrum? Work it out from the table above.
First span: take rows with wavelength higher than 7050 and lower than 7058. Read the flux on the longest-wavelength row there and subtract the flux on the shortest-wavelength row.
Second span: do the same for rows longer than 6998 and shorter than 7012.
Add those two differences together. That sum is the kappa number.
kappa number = -1.9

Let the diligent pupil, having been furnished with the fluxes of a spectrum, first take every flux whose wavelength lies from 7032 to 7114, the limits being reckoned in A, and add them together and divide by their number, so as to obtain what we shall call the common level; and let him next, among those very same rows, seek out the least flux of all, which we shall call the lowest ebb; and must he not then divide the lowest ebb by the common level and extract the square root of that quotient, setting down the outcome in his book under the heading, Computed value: 0.972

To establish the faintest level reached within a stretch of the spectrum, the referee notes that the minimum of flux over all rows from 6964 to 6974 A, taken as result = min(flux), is 22.1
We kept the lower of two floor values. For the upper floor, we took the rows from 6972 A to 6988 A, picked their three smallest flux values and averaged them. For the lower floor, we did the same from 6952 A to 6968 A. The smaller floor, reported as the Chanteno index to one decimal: 21.9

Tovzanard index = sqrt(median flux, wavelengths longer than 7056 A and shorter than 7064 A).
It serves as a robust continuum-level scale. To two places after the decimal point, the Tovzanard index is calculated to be 4.60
